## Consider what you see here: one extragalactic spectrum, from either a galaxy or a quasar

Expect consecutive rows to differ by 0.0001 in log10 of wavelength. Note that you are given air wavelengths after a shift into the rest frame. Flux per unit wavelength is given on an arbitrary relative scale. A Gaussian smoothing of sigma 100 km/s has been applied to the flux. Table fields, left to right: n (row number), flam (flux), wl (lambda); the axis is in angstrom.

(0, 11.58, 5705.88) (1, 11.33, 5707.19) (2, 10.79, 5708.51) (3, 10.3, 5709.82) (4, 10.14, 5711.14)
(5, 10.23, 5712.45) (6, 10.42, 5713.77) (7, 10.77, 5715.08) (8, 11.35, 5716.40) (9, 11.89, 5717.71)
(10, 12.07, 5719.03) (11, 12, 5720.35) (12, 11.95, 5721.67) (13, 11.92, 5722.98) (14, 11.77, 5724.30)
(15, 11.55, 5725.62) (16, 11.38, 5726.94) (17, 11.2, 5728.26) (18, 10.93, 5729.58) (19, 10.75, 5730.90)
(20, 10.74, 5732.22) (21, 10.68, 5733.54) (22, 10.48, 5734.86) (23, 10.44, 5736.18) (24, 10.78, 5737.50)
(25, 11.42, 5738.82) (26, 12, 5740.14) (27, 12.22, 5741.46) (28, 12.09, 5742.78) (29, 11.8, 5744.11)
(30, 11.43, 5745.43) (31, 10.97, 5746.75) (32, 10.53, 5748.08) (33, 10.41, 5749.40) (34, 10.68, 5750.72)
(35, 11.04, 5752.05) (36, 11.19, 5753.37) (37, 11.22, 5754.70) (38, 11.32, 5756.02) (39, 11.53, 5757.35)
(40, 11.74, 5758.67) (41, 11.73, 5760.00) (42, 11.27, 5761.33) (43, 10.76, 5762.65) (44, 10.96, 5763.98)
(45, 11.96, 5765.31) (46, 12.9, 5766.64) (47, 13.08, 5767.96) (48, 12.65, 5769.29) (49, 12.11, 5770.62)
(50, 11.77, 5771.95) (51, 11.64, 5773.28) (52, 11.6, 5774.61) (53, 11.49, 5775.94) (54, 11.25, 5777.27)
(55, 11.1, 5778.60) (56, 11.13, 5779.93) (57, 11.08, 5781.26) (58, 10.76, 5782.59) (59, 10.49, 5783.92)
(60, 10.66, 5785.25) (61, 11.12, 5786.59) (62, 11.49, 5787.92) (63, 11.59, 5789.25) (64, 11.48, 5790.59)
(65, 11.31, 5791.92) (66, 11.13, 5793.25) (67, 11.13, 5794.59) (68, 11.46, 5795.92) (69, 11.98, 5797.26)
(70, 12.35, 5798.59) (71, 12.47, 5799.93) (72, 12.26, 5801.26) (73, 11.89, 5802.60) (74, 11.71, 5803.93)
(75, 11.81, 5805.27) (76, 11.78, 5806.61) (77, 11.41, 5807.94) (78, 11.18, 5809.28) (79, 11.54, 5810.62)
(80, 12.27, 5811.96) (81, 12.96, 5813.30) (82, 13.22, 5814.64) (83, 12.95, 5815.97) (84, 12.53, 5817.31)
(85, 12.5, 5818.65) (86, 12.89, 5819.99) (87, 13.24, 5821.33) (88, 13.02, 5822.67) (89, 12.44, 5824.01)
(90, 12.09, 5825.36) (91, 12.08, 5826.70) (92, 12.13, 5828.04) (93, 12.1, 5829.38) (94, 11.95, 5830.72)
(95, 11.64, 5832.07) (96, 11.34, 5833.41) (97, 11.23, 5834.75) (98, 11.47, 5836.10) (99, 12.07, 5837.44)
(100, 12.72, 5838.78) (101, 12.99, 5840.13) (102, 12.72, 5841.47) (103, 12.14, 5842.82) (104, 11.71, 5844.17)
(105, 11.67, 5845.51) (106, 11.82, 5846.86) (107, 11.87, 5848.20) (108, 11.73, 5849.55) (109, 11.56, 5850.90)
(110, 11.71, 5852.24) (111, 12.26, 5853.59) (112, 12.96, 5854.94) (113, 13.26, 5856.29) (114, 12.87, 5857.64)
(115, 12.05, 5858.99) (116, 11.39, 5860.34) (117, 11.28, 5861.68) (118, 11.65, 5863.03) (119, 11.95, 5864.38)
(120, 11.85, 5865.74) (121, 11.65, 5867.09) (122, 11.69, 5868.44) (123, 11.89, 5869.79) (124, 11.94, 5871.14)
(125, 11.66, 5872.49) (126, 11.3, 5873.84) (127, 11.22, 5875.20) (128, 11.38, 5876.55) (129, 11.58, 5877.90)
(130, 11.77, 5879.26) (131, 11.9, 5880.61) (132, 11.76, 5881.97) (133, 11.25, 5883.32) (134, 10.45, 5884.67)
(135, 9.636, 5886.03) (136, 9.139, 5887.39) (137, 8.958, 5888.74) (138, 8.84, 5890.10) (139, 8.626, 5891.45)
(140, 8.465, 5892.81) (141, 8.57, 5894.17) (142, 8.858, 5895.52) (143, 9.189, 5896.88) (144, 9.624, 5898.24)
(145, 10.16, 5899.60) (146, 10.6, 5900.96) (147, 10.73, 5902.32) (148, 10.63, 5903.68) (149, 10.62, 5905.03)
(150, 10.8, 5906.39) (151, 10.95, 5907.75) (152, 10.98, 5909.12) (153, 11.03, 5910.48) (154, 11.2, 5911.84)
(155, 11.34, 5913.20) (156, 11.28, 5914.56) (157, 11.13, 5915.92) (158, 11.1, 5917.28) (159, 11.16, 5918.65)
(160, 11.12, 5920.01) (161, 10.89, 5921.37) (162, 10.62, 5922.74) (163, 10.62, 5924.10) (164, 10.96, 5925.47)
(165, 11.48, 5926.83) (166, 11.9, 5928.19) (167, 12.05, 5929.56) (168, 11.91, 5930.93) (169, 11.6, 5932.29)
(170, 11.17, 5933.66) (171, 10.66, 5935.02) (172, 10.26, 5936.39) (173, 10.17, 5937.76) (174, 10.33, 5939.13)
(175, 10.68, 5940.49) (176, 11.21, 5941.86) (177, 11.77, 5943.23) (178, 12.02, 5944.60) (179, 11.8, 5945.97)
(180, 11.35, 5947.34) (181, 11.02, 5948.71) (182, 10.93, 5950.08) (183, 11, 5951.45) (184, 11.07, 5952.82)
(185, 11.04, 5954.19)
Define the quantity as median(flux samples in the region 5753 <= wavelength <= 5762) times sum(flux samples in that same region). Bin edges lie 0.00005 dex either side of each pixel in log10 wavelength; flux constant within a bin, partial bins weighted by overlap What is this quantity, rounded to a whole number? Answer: 906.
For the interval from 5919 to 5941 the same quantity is 1927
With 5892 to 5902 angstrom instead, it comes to 602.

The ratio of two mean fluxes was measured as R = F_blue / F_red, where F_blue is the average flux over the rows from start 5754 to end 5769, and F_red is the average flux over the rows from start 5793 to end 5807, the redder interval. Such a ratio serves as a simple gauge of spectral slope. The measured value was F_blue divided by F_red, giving 0.99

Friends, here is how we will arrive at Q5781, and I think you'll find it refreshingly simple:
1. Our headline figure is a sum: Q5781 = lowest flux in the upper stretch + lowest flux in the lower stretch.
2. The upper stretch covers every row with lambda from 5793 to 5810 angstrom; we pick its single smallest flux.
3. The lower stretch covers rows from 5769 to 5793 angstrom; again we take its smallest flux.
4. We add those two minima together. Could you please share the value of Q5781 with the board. 21.6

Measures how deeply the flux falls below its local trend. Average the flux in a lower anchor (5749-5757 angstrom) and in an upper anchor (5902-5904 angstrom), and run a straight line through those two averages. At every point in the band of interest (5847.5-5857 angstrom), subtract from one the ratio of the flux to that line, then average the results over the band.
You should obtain -0.13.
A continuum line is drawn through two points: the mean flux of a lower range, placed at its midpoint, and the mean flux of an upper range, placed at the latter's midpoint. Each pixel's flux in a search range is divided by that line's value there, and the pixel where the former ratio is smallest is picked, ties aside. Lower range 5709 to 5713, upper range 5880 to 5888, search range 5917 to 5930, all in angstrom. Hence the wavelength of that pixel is 5924.10 angstrom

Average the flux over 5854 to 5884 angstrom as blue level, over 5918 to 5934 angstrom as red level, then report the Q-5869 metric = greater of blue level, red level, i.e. 11.8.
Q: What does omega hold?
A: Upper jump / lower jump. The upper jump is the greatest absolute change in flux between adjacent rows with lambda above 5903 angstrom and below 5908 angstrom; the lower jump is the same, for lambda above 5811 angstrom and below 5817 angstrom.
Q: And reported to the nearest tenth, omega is 0.3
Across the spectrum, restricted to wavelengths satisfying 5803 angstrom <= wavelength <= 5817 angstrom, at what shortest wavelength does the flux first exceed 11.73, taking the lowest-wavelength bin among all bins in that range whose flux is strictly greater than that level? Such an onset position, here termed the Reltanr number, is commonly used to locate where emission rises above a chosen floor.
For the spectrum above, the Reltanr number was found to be 5805.27 angstrom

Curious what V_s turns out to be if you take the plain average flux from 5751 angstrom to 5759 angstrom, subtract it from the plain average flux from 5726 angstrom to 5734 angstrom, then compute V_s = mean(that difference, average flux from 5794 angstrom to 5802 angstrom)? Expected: 5.8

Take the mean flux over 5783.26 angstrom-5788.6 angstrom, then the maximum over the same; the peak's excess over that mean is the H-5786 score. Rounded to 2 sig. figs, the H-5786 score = 0.55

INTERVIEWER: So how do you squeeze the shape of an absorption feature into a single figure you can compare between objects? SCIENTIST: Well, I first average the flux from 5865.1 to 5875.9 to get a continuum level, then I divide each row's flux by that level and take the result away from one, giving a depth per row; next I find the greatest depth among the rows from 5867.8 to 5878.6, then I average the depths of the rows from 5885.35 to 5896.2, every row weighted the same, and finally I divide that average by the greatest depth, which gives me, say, 6.4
